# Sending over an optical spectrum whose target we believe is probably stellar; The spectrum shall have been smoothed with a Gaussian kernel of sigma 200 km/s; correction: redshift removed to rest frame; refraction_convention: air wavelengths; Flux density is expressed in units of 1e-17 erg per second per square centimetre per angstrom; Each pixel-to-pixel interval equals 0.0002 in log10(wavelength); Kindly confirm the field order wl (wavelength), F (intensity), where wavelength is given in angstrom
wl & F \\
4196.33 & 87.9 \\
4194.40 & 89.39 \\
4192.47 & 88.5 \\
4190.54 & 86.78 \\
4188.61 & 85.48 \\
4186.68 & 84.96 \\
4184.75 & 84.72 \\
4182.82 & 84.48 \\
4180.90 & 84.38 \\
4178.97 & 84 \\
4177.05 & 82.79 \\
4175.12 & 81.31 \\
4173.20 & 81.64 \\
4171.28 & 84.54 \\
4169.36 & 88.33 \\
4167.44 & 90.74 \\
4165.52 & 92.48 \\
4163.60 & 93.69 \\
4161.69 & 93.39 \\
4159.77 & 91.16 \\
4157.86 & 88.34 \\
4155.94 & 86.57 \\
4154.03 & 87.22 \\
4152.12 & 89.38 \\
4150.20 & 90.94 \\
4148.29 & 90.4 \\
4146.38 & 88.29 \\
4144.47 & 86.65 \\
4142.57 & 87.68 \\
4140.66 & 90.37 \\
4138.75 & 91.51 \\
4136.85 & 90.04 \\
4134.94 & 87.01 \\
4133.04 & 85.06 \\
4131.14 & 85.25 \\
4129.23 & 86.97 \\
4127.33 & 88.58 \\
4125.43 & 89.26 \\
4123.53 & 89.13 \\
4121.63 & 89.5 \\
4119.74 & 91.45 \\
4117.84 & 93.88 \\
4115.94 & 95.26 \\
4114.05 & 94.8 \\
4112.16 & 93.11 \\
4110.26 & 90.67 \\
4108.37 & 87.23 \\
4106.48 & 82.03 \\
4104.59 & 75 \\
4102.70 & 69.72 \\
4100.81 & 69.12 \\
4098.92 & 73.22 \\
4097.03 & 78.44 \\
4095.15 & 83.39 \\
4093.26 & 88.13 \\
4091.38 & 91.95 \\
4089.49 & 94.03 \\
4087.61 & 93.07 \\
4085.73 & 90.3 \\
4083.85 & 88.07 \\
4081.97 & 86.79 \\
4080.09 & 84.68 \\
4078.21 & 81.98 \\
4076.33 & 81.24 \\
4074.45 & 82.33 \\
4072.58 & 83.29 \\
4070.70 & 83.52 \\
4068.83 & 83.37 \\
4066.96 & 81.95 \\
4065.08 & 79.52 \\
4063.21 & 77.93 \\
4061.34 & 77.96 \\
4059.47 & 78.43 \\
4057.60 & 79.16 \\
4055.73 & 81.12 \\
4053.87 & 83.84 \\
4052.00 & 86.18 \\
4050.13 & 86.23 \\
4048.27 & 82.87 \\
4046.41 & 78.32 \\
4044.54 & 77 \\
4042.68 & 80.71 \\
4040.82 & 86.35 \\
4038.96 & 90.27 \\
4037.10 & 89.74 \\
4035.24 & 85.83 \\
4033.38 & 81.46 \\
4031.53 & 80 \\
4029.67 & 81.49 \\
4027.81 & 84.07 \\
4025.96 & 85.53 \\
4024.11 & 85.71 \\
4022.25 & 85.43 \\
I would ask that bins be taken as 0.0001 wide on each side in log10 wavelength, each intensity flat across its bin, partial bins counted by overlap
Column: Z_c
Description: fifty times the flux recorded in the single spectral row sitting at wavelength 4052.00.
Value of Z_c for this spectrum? 4309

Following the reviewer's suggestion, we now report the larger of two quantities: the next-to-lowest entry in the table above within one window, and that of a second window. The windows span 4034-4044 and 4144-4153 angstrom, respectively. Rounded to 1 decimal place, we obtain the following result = 88.3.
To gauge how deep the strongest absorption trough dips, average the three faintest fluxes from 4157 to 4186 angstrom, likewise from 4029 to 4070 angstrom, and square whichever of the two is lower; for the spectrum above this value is 6026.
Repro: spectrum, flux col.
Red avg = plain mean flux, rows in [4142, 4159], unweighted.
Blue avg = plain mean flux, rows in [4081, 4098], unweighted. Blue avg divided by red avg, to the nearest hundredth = 1.00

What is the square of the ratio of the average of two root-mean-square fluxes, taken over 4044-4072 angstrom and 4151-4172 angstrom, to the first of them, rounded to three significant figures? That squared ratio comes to 1.11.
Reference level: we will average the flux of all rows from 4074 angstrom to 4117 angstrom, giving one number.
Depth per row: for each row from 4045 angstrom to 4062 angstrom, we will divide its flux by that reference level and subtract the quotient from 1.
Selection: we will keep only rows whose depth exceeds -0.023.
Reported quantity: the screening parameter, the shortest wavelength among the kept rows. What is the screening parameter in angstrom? 4046.41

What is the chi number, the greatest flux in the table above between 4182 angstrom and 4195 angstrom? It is 89.39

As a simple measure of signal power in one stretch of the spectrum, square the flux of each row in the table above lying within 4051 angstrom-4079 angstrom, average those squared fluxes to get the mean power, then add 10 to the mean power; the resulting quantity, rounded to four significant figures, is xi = 6650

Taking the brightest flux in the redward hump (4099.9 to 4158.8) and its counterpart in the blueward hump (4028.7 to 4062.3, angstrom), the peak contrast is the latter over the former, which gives 0.95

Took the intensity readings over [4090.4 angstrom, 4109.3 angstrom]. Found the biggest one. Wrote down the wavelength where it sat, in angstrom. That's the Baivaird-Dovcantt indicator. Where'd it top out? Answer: 4091.38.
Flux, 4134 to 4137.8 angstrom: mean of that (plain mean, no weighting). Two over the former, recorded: 0.0226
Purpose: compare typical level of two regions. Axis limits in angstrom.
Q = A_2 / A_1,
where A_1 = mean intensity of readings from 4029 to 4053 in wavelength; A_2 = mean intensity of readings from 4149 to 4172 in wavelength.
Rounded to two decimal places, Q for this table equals 1.07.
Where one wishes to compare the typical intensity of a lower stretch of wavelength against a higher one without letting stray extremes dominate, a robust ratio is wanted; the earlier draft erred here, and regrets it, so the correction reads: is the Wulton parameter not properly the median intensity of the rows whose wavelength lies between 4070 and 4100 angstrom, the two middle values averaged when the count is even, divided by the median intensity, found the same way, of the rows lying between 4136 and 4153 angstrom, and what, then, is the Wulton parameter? 0.93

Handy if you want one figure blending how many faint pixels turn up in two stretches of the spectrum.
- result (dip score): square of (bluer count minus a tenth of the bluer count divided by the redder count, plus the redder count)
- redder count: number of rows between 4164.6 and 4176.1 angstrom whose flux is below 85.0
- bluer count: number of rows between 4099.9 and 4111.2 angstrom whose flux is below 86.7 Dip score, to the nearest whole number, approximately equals 47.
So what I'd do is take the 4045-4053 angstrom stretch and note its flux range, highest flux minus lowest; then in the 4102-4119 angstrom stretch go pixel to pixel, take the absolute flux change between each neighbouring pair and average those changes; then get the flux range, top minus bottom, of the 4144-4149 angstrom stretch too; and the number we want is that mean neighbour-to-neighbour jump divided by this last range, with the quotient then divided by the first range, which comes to 0.11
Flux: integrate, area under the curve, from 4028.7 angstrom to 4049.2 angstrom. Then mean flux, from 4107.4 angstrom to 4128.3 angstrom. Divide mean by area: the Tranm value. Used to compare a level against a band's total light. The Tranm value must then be 0.054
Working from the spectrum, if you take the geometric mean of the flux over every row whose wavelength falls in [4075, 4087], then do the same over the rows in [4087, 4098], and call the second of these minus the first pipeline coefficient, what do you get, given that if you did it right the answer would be 2.5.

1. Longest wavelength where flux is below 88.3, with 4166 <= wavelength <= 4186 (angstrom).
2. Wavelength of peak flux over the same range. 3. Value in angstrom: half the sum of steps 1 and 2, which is 4176.1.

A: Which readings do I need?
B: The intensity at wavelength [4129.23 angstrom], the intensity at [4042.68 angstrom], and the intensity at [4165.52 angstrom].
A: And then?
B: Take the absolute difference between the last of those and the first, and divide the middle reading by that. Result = 15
